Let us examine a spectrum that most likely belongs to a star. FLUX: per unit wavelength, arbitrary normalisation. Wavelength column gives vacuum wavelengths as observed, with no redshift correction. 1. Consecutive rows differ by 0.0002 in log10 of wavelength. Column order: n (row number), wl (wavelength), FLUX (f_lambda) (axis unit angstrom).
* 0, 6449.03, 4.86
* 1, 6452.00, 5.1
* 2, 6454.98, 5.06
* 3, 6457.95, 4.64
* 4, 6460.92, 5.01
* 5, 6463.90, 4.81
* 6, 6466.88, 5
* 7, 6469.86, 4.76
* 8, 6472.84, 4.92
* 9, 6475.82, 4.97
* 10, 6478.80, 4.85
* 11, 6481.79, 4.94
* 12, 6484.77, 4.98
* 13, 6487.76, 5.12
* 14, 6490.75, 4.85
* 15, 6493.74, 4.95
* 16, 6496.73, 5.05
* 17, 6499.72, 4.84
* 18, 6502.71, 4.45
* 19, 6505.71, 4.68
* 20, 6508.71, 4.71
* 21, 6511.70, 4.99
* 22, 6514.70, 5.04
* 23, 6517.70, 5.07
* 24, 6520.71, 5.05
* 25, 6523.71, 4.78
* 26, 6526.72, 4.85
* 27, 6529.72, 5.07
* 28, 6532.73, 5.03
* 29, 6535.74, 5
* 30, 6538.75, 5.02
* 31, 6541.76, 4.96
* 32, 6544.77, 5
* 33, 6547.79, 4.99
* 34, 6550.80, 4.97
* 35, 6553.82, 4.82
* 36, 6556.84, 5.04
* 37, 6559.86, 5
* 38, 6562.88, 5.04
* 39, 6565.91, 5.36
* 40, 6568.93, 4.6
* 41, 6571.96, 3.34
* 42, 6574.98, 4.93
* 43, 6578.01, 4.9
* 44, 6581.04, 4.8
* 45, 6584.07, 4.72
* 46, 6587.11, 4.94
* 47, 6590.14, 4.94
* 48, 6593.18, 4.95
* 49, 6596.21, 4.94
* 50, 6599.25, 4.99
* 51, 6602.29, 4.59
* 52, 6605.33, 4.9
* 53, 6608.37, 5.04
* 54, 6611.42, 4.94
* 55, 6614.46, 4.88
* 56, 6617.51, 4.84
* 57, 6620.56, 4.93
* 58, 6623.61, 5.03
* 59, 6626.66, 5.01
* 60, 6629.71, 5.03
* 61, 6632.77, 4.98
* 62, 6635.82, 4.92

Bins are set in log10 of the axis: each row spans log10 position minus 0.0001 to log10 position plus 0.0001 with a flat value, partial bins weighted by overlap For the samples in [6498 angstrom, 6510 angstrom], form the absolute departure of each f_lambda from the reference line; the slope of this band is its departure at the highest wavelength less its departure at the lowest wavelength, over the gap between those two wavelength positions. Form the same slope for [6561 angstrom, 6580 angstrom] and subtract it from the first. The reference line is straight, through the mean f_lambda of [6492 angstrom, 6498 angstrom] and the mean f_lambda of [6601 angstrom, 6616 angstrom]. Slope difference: 0.021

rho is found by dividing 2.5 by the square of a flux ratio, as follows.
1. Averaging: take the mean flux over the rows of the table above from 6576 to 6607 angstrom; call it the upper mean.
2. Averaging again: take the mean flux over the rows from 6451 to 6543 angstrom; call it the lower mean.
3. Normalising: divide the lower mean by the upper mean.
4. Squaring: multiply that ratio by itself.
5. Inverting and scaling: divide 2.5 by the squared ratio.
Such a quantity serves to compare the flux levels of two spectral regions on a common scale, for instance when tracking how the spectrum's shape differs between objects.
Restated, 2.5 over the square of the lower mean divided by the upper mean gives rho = 2.45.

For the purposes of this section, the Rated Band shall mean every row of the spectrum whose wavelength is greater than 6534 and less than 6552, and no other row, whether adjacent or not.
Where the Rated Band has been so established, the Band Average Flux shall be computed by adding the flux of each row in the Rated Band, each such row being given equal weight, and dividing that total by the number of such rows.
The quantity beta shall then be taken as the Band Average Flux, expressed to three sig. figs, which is 4.99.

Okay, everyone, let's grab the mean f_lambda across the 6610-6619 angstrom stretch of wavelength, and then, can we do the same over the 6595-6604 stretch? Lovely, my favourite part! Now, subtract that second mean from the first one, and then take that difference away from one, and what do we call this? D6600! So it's 0.95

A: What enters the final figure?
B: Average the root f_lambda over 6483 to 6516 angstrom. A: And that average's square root 1.486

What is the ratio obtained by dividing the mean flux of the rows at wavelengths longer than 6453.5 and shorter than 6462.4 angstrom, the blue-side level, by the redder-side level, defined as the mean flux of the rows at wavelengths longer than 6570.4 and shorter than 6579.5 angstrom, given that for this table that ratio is 1.12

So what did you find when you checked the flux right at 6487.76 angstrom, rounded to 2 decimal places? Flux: 5.12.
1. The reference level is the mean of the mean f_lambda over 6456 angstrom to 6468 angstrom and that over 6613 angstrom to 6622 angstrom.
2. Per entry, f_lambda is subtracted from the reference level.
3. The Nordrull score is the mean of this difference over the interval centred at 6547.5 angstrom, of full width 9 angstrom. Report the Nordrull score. -0.11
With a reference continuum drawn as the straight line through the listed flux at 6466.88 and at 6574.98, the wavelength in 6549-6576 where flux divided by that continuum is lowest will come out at 6571.96 angstrom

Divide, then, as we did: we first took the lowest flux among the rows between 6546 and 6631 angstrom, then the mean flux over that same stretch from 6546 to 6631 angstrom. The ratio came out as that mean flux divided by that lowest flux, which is 1.46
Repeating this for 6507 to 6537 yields 1.05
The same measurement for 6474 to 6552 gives 1.11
